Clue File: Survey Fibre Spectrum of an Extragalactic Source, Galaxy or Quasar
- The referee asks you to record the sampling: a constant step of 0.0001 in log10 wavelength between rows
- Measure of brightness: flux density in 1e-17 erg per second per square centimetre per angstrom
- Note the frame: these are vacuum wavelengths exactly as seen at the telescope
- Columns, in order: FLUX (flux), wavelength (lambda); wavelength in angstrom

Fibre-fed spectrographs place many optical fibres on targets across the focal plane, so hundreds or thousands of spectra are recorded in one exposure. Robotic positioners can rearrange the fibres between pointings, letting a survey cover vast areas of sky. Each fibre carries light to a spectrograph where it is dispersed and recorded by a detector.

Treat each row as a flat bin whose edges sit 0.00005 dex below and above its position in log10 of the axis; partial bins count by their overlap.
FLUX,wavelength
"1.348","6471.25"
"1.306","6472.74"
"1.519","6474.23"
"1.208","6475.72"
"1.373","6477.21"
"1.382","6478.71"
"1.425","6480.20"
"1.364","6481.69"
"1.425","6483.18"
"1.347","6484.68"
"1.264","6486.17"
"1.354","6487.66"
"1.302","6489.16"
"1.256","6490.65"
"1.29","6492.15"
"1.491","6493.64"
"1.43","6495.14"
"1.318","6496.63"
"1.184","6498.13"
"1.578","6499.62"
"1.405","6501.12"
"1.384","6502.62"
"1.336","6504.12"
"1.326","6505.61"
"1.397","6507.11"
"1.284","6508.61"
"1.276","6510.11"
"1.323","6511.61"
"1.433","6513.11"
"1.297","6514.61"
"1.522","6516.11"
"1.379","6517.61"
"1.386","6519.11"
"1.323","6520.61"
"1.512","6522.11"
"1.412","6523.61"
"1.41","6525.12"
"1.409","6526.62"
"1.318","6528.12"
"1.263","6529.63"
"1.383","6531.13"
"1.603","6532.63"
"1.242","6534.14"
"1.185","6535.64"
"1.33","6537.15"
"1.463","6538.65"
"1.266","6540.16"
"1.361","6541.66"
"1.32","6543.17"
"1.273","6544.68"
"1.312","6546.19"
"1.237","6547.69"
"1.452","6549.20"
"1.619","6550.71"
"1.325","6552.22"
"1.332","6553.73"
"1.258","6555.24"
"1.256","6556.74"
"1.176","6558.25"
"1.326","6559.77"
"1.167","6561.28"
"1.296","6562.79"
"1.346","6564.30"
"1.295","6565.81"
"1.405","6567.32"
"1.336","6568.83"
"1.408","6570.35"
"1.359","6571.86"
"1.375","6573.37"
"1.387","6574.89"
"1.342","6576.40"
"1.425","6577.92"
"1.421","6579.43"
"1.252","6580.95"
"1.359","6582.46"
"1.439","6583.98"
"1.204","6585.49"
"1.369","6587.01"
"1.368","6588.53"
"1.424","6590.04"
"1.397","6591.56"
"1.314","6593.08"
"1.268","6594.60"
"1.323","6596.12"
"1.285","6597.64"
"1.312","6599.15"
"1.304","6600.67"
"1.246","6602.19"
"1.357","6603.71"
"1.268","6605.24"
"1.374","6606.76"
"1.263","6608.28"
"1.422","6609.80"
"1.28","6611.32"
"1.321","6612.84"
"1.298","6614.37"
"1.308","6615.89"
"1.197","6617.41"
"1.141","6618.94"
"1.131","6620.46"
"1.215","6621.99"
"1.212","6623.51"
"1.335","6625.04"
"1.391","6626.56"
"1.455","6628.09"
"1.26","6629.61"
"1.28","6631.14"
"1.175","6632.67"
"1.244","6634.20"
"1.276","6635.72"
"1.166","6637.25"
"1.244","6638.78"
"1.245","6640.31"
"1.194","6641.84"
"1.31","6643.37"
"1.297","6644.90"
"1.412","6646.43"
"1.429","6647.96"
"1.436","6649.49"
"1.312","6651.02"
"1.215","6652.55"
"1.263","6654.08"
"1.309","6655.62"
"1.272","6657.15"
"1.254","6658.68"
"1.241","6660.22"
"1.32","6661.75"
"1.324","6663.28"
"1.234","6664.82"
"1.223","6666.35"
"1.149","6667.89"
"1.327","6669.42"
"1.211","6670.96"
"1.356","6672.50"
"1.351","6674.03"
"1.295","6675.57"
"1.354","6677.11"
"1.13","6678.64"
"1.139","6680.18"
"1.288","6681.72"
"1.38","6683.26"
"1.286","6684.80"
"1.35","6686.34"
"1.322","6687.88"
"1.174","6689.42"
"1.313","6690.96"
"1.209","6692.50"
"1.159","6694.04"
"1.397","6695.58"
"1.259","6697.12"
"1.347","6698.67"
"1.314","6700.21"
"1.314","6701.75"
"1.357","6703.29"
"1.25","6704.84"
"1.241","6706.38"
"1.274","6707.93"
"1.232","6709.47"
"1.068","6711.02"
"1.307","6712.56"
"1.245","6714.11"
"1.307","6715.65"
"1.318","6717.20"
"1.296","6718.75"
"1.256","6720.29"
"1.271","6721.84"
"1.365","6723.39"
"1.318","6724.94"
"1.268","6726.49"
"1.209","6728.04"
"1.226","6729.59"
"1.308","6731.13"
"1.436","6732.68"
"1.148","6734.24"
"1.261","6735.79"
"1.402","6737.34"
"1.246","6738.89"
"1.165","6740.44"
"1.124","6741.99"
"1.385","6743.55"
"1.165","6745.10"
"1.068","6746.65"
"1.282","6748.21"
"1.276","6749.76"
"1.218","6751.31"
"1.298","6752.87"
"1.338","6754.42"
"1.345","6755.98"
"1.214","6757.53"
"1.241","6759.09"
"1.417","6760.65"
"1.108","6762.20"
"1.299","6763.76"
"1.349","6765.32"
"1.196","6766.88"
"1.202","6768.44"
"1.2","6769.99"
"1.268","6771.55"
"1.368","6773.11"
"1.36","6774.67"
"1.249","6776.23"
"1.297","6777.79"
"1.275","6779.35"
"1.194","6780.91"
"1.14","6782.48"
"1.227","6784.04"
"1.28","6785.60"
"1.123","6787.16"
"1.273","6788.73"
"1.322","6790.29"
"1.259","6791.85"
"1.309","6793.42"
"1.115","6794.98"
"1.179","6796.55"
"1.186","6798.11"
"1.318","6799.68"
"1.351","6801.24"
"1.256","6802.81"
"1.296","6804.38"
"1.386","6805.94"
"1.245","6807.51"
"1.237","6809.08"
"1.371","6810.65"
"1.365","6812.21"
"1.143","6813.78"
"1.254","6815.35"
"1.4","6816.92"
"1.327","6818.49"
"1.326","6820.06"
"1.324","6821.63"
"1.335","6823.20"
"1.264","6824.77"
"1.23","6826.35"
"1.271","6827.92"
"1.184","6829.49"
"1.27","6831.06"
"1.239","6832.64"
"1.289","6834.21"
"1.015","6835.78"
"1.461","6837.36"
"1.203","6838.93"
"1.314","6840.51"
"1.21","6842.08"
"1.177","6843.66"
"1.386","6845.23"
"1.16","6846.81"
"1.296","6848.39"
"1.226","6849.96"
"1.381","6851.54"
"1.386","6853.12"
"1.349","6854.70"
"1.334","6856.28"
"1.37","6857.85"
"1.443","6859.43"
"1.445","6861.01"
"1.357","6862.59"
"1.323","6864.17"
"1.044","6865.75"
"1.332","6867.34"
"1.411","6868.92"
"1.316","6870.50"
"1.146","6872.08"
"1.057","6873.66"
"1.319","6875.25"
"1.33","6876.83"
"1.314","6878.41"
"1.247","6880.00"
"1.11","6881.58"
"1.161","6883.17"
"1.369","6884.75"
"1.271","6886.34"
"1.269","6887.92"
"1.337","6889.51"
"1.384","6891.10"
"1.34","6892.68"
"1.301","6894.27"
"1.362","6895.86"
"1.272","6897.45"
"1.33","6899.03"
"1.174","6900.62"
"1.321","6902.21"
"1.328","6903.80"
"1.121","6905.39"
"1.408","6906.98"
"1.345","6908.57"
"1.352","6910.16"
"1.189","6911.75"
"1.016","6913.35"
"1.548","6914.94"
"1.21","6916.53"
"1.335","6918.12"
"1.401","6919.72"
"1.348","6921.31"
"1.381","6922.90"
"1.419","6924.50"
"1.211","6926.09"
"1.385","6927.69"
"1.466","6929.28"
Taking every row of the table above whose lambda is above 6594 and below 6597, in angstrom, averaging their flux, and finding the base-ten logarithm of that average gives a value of 0.112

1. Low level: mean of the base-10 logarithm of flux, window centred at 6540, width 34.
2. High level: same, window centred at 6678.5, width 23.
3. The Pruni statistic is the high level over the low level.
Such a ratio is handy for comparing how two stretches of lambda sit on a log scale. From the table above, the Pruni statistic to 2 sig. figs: 0.81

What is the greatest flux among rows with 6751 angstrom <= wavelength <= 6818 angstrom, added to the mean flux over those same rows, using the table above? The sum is 2.68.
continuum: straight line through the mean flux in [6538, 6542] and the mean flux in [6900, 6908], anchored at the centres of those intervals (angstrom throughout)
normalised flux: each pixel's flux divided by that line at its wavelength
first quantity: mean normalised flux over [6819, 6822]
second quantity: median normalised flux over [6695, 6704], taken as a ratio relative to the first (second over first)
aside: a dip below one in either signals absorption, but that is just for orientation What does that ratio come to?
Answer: 0.98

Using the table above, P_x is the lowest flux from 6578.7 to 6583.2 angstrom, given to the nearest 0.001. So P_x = 1.252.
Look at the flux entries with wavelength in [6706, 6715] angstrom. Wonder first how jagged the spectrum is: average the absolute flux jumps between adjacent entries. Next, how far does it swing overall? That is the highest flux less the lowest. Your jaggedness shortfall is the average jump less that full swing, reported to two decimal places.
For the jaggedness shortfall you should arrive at -0.13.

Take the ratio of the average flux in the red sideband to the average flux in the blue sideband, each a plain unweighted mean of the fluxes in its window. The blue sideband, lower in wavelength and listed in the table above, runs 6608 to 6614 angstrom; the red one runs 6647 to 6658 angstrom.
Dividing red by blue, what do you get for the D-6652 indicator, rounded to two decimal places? 1.00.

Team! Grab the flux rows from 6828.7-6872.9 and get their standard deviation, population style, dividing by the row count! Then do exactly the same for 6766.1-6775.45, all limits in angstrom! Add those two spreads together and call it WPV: 0.187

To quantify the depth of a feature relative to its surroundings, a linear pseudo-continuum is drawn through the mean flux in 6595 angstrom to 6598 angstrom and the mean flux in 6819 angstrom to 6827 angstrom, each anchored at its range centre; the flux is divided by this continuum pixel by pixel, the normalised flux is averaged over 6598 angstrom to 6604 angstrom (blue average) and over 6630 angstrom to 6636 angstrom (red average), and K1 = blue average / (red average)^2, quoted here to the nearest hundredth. 1.10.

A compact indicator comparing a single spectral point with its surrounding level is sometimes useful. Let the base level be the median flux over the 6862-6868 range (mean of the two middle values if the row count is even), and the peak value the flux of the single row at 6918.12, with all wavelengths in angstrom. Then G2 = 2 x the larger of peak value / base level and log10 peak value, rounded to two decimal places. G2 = 2.01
